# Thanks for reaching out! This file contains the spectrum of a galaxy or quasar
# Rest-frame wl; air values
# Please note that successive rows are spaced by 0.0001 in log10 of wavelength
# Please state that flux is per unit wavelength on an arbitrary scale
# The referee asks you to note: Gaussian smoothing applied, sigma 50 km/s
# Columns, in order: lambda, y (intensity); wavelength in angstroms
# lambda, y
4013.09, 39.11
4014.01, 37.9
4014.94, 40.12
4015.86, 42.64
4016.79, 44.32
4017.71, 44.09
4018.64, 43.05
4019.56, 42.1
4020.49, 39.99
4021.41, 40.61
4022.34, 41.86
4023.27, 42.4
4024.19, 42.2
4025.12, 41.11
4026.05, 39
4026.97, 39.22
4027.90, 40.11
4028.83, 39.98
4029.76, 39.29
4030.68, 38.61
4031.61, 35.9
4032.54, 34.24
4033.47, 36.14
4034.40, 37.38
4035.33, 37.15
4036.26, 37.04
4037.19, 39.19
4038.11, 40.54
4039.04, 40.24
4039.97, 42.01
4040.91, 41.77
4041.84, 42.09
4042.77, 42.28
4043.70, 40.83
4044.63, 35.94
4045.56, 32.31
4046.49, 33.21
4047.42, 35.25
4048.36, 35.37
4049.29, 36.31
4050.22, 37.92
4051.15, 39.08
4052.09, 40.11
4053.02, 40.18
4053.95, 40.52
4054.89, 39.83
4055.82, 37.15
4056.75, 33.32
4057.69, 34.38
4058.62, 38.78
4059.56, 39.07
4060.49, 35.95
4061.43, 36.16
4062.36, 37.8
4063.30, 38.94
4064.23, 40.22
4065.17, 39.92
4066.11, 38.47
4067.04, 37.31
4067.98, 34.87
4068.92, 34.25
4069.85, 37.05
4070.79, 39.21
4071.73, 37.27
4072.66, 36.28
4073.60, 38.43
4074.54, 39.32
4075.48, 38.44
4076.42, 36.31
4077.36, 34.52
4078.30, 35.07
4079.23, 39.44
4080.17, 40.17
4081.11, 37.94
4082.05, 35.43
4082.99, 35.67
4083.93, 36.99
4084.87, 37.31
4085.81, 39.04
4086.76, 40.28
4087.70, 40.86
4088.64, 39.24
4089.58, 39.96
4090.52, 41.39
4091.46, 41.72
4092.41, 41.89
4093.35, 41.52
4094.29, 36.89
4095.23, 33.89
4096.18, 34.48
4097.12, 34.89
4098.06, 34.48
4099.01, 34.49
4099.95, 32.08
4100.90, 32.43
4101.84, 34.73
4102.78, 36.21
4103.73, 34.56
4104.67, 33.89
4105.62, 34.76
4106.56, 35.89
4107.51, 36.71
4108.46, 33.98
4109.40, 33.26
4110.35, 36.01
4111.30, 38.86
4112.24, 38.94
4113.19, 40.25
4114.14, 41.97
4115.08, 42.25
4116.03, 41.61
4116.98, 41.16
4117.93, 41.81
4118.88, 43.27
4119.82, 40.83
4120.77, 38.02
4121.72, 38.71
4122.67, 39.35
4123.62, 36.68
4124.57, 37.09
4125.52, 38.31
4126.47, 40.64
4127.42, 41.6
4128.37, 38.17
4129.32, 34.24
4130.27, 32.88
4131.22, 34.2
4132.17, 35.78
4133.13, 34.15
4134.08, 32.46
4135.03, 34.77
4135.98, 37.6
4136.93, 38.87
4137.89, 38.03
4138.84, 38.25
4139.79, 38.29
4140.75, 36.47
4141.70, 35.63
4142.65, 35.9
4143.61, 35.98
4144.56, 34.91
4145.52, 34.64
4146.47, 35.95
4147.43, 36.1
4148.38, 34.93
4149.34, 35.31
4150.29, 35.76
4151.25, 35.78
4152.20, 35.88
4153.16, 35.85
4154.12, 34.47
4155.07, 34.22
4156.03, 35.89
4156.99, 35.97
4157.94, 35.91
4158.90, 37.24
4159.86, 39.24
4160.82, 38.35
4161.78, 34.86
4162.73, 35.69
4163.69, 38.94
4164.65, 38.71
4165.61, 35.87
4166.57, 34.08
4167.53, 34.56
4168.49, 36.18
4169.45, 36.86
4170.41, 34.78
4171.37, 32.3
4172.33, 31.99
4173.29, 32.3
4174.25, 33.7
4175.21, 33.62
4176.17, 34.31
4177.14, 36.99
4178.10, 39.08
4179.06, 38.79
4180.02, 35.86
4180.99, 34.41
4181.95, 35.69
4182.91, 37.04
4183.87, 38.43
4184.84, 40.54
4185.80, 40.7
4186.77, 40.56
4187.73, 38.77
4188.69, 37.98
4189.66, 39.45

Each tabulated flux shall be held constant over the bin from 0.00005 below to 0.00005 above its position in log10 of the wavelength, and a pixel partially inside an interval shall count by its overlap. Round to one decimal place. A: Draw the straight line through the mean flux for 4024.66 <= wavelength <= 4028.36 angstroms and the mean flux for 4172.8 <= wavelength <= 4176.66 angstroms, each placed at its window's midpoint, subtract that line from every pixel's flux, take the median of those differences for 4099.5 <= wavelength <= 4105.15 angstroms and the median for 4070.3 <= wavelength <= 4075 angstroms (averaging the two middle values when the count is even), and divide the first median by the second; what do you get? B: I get -3.8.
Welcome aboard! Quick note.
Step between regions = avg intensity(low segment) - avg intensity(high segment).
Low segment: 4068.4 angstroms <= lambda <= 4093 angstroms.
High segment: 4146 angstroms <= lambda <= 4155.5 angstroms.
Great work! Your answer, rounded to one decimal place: 2.8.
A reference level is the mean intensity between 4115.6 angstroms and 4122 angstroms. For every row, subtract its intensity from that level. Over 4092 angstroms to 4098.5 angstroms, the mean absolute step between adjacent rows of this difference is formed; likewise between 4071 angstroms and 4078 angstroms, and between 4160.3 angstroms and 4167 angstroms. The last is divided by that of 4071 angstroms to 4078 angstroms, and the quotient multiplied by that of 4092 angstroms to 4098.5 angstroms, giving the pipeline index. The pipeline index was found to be 2.2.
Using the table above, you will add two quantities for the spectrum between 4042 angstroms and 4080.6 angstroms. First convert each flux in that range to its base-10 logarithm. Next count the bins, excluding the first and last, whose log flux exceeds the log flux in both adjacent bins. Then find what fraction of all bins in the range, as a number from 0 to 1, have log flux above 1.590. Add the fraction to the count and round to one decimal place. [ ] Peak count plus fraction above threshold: 5.4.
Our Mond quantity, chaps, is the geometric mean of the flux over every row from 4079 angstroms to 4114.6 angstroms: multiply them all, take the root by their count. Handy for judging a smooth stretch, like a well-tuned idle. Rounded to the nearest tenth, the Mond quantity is 37.1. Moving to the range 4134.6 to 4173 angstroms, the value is 36.0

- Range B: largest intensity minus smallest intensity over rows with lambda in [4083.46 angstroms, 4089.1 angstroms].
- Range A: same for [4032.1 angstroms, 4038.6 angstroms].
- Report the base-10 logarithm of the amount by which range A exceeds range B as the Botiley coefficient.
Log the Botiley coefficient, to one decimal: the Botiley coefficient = 0.4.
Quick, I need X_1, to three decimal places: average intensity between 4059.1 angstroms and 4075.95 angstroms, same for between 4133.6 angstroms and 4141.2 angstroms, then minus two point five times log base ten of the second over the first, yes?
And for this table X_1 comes 0.026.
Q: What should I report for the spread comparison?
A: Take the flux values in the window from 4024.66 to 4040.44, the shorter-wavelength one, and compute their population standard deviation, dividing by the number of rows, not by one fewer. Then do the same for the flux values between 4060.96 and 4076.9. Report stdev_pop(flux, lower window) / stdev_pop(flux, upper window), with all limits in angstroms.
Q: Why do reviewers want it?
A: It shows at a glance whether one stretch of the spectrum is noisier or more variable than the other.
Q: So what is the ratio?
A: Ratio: 1.2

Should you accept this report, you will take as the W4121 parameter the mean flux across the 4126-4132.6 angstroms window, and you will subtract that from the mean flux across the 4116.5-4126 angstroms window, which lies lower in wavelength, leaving 2.7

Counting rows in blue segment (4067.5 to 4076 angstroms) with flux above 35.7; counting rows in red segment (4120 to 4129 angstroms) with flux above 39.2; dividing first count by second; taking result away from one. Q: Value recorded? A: -1.3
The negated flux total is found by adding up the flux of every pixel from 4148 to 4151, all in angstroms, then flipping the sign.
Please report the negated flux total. -106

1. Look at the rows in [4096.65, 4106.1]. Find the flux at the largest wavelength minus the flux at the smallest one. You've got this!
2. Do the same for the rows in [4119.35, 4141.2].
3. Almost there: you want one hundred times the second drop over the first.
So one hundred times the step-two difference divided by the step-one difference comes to 3354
